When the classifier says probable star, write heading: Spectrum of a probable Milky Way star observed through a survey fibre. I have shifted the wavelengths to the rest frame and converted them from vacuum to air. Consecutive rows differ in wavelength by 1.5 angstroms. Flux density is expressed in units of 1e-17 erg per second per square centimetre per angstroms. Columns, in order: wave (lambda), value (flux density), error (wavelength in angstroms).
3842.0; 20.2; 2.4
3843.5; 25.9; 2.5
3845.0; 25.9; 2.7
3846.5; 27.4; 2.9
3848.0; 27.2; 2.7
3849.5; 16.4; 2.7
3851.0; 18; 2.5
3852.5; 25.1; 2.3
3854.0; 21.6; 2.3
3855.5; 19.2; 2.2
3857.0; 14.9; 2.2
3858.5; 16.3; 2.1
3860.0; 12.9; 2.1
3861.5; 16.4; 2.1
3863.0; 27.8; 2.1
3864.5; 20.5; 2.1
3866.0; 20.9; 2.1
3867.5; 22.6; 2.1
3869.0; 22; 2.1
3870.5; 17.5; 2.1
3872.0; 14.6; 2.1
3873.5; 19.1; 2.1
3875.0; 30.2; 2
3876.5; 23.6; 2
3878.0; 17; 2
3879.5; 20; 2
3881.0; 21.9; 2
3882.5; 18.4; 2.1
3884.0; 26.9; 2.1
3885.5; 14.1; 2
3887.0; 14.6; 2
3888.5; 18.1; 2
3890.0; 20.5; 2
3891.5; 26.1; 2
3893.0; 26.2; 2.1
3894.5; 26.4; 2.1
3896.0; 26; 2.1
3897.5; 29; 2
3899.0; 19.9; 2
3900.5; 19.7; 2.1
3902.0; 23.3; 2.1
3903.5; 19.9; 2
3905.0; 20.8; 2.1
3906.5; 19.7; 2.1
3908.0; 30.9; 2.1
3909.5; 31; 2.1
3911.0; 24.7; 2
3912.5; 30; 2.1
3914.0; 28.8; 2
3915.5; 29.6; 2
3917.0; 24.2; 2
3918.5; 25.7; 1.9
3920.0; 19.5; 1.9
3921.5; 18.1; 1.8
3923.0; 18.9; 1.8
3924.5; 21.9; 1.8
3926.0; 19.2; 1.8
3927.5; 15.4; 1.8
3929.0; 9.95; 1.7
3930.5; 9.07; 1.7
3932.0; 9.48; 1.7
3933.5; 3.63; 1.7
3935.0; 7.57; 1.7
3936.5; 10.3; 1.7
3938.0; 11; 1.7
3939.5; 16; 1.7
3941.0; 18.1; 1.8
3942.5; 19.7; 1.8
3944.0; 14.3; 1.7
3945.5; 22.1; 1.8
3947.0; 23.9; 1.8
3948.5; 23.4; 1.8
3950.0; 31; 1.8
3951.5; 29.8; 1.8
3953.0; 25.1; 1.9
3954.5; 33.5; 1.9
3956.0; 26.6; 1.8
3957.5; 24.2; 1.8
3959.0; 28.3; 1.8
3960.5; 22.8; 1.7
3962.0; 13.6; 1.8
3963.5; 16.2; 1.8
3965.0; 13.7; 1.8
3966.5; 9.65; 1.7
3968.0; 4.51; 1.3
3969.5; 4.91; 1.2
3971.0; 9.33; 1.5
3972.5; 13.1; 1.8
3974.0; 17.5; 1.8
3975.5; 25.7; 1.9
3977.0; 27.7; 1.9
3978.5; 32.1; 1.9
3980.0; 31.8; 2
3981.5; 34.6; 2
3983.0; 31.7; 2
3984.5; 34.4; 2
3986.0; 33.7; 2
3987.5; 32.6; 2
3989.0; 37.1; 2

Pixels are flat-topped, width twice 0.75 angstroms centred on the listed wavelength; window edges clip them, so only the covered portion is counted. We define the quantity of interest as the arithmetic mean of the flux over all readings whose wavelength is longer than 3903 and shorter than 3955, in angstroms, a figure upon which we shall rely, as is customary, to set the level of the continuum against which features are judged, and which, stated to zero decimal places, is 20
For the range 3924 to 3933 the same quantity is 14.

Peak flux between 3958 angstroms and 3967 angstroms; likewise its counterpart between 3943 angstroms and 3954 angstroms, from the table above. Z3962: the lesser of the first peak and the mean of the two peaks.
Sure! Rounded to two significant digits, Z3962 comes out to 28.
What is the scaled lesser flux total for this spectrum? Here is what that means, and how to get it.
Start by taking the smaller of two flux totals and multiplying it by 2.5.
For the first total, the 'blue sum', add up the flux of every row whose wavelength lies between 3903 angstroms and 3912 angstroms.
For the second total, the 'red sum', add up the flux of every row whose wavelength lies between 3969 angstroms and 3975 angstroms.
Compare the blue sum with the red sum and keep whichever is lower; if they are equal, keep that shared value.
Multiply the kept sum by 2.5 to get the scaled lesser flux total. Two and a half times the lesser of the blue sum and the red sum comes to 112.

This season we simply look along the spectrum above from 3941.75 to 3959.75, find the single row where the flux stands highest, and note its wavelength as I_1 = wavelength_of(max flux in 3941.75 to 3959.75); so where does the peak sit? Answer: 3954.5 angstroms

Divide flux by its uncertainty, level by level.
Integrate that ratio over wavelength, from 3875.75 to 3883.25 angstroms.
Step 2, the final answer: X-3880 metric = 75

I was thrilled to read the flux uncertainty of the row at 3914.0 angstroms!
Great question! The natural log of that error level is 0.69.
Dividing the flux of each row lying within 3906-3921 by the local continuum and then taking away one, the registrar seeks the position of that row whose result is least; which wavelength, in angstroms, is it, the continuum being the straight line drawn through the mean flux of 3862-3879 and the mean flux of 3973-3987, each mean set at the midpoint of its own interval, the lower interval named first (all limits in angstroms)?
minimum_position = 3920.0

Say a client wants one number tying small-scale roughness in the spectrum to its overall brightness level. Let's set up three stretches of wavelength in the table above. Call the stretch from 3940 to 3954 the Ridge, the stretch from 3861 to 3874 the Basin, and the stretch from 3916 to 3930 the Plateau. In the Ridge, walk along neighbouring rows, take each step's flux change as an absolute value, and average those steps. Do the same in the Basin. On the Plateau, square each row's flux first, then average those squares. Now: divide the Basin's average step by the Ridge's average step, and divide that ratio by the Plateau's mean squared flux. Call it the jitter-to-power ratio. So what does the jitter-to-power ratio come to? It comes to 0.0028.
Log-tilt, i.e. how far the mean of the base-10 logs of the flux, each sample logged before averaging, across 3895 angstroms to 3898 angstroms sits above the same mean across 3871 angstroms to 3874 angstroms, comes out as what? 0.22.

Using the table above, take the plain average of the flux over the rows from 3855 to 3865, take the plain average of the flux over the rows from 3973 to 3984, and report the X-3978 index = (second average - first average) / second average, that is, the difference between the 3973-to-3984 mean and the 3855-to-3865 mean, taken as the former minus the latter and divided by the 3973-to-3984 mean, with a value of 0.36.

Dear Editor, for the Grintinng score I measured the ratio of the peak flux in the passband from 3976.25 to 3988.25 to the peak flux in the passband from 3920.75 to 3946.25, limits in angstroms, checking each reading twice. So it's 1.6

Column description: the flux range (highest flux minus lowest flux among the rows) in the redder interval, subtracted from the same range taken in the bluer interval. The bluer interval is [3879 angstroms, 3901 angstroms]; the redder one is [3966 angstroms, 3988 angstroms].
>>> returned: -15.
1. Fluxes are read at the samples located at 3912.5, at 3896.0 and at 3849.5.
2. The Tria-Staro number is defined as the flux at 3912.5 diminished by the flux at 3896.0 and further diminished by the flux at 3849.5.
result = -12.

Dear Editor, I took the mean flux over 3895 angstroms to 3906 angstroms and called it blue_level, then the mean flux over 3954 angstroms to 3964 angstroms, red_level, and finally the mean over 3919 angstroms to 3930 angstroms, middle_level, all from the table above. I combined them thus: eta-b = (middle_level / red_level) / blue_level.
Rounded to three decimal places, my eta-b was 0.033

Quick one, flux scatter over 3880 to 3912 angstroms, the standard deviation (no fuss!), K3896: 5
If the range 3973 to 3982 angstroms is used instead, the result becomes 6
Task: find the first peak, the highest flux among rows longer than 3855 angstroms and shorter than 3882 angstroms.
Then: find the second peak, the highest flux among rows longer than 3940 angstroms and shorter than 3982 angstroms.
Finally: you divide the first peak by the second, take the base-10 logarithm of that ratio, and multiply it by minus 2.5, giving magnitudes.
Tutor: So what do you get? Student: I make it 0.15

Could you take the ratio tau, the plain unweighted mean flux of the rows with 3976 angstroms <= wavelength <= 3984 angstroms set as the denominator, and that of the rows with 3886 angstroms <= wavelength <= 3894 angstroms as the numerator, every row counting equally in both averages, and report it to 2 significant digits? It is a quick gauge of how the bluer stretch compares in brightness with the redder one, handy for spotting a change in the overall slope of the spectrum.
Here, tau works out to 0.67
